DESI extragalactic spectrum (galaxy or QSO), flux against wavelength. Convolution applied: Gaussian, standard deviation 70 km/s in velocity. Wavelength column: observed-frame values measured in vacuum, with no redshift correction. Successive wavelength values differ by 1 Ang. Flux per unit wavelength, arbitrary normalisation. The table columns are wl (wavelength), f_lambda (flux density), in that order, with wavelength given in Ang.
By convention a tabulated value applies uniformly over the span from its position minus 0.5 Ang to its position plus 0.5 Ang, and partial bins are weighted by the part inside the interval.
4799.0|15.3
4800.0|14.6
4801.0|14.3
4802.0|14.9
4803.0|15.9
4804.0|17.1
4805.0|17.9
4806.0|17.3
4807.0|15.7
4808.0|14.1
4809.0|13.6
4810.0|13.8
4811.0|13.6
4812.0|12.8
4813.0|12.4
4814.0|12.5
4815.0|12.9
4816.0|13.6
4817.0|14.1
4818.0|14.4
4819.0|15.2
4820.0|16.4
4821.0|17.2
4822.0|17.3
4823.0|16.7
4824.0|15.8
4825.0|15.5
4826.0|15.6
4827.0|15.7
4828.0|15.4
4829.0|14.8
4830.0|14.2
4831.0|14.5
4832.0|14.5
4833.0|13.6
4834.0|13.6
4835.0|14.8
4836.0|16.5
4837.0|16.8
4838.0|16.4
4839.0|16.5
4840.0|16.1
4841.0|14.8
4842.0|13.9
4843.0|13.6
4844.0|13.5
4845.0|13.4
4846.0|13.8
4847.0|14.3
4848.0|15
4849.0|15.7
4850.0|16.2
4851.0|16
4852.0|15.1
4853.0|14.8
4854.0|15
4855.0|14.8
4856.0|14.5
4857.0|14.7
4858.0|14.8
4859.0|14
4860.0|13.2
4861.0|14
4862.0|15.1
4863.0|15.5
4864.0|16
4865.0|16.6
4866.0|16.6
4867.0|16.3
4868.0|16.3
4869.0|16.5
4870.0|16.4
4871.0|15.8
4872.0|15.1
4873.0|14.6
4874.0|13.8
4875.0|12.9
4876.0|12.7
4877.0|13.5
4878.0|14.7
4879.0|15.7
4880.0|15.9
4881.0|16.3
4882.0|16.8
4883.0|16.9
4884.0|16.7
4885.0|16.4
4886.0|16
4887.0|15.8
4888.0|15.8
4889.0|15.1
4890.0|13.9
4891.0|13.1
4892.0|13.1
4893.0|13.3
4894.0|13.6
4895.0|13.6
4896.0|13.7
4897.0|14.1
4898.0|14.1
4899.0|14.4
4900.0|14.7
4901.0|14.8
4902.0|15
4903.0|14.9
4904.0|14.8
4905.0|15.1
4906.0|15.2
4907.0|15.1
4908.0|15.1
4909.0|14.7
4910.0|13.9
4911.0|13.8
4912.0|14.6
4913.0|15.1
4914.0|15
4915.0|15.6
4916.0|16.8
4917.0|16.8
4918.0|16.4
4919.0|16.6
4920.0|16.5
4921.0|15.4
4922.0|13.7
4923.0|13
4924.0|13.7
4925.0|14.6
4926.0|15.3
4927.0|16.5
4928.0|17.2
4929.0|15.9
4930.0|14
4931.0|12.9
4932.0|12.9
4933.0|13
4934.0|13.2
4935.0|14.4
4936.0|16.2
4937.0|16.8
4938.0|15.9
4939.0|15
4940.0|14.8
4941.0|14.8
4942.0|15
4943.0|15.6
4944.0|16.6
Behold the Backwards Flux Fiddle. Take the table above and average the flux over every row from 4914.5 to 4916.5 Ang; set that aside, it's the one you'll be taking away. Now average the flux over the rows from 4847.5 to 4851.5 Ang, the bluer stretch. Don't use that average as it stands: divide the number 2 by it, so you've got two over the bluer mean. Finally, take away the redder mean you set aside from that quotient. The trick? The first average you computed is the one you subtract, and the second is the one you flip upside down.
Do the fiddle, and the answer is -16.1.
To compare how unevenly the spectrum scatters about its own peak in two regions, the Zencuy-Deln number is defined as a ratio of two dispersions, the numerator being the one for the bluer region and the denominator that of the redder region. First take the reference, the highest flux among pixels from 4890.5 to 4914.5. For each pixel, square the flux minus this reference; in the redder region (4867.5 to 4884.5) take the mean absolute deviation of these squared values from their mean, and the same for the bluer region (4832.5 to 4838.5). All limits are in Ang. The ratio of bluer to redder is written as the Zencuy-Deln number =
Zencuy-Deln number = 0.56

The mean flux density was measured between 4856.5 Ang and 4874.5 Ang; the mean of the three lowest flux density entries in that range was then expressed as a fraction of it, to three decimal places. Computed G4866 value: 0.894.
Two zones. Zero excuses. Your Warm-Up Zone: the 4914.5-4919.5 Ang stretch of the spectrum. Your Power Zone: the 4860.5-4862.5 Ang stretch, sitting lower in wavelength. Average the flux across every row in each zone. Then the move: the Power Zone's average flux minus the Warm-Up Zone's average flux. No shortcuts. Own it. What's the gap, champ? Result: -1.9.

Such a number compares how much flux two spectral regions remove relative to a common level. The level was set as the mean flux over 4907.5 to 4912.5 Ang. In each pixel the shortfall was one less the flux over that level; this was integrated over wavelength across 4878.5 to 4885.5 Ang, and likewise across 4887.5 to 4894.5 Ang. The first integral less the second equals -1.2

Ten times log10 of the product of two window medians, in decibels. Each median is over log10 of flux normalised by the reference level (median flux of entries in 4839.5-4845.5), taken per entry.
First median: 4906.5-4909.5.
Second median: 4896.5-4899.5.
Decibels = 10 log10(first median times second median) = -34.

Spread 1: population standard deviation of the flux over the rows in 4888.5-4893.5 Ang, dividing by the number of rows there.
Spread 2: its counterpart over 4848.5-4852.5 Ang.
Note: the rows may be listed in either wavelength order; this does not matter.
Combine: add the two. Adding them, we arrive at 1.2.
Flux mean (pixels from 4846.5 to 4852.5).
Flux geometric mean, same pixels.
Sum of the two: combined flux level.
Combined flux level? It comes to 30.8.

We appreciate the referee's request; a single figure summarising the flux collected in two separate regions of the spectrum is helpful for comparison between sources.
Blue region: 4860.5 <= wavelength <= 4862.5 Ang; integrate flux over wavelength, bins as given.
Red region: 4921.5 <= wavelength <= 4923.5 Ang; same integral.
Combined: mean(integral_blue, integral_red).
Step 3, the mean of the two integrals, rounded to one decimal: 27.9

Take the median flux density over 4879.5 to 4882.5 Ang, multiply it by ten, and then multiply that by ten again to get 1630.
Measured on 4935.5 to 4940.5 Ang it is 1590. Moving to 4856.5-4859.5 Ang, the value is 1470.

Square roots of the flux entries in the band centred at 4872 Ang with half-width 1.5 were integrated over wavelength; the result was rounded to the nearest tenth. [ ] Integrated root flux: 11.7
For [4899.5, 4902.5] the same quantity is 11.6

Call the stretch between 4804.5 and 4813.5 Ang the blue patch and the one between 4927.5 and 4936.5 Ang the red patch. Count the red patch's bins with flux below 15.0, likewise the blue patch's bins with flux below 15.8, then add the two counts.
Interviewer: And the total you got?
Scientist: 13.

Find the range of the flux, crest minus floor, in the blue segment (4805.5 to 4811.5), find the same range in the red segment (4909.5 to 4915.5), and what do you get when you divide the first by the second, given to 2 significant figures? 2.1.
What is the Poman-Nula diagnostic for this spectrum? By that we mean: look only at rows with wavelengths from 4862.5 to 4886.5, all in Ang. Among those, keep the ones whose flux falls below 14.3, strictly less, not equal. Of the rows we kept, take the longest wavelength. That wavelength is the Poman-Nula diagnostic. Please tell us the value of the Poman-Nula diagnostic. 4877.0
